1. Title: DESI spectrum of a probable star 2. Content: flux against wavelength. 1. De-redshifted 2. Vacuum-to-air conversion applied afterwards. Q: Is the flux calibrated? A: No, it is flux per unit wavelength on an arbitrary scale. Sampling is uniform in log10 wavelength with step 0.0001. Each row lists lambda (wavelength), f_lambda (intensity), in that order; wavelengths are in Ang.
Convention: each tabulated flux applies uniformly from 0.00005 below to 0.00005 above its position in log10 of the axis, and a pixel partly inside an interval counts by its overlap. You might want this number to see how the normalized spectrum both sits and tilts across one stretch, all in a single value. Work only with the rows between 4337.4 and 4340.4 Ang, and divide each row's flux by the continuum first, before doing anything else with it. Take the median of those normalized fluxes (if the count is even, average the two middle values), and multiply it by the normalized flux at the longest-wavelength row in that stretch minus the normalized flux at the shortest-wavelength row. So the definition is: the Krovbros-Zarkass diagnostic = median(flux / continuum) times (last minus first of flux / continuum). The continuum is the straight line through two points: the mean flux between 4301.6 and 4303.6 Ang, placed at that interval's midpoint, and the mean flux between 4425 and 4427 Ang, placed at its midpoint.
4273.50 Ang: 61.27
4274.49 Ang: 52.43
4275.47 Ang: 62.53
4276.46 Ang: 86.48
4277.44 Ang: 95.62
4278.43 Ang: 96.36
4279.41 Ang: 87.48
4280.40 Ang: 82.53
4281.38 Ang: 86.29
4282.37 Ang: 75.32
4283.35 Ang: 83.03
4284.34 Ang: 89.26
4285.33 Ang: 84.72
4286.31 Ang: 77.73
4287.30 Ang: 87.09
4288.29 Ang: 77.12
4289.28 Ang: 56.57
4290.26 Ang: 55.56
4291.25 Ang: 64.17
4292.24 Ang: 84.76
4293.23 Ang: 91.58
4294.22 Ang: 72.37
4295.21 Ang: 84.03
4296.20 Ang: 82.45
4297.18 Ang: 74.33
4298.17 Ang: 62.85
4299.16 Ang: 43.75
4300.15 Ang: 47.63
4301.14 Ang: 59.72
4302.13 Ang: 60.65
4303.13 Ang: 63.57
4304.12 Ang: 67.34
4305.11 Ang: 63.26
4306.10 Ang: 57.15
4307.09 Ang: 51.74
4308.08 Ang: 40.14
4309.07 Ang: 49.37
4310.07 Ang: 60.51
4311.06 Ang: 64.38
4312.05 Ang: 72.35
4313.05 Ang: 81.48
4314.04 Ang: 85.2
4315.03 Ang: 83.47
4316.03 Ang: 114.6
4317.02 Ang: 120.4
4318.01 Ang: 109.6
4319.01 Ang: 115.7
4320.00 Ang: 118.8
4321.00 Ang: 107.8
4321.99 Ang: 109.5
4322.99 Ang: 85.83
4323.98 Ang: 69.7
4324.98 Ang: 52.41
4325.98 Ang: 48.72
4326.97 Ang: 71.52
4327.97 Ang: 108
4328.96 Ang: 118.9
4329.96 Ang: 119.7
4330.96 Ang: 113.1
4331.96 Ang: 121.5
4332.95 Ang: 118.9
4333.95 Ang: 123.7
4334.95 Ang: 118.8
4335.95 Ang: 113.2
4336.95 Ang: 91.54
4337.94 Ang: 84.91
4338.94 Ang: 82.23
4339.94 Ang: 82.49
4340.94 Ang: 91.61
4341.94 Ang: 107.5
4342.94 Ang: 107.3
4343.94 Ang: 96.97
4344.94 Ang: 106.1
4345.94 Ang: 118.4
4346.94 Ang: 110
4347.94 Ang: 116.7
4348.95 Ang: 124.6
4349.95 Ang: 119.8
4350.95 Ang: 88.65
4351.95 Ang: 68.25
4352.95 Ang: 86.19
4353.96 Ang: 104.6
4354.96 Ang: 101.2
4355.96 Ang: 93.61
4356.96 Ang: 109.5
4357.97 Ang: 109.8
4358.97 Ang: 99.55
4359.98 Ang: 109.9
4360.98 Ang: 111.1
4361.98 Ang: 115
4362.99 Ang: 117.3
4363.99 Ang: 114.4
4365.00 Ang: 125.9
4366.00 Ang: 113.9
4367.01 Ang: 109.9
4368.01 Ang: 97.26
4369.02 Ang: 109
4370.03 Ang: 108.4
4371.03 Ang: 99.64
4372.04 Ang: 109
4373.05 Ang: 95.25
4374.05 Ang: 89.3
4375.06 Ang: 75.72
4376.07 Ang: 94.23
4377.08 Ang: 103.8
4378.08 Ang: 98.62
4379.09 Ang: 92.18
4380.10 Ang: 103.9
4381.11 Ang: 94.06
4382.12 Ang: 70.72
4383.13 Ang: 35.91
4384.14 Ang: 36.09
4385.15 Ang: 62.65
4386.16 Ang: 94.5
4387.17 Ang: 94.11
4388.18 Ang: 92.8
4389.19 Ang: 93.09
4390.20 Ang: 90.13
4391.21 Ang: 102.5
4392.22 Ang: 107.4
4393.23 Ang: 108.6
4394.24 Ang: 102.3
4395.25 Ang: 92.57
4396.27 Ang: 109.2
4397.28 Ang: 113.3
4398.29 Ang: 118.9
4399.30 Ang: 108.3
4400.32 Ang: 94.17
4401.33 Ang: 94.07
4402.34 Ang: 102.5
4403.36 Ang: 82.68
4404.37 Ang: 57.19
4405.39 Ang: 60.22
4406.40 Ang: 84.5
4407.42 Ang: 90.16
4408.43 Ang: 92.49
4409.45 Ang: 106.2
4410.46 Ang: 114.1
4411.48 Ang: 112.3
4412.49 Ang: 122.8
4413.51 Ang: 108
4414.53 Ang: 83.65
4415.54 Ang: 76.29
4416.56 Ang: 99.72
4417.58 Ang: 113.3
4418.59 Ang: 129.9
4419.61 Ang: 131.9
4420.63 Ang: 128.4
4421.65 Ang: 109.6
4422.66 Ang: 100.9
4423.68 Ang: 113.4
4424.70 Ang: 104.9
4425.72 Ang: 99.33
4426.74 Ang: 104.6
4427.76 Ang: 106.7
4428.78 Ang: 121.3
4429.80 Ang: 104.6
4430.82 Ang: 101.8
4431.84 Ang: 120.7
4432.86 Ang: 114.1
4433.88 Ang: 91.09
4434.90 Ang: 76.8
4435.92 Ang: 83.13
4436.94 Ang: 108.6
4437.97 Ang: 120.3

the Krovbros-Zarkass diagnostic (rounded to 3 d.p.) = -0.048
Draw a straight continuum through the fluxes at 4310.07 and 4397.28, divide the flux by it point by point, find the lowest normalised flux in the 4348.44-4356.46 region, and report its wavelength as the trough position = 4351.95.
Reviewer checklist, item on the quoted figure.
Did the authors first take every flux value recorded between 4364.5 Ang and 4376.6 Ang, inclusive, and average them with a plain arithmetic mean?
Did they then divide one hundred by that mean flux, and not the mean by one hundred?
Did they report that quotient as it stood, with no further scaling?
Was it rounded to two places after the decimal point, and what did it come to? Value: 0.98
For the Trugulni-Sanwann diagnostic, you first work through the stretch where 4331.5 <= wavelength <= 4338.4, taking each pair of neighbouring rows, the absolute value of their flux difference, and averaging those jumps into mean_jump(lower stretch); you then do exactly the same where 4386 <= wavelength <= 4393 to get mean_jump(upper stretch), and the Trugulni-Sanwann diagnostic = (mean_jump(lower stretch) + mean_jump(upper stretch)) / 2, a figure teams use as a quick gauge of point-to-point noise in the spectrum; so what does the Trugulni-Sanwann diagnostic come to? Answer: 5.7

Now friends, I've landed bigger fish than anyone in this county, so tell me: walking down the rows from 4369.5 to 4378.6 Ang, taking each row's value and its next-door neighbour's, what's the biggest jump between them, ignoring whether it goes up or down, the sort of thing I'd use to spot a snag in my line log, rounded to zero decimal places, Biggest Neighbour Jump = 19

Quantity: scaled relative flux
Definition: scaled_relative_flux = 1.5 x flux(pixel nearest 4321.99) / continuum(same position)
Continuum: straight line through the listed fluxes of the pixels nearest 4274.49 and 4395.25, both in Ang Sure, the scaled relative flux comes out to 2.4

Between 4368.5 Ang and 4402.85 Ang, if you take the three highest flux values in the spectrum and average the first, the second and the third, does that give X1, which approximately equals 114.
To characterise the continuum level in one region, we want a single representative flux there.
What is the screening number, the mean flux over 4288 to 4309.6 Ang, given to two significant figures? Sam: 64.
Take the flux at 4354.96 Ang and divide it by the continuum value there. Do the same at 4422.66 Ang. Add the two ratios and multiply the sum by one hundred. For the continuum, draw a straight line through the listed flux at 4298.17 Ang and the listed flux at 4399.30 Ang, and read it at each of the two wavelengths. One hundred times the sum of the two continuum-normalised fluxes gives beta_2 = 199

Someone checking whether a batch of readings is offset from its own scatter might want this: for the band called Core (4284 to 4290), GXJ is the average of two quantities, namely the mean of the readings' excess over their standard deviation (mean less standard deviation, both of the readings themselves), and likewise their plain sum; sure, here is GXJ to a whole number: 270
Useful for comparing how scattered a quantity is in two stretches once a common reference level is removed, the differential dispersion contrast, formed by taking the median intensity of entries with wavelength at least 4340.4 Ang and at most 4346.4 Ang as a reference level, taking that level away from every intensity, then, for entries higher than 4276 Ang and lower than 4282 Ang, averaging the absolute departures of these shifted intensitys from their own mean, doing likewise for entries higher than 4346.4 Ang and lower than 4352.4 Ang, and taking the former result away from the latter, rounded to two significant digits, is 13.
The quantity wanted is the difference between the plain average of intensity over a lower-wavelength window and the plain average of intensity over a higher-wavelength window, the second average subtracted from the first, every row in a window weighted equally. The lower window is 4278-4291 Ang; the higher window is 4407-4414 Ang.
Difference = -27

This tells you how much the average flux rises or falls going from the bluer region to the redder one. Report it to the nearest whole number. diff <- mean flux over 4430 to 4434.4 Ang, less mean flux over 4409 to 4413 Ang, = -7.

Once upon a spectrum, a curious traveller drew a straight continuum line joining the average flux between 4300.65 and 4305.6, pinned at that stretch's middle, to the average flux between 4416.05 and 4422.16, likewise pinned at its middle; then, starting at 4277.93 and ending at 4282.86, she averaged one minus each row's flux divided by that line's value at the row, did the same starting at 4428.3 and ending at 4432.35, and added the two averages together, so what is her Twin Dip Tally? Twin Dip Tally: -0.55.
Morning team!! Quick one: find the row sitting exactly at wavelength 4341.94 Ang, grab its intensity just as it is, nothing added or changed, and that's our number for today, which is 107.5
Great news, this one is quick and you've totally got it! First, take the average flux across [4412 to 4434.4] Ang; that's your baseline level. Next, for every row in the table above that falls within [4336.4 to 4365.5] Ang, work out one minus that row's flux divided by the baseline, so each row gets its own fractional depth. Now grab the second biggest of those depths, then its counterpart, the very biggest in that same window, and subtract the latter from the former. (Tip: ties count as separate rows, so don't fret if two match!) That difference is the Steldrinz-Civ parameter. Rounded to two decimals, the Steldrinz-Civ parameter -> -0.13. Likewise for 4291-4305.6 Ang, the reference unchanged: -0.04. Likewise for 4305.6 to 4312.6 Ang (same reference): -0.09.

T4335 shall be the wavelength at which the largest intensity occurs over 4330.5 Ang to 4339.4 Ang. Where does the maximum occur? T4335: 4333.95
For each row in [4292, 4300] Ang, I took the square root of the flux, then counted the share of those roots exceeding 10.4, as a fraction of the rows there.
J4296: 0.0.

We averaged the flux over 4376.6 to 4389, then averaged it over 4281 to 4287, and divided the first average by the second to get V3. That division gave 0.99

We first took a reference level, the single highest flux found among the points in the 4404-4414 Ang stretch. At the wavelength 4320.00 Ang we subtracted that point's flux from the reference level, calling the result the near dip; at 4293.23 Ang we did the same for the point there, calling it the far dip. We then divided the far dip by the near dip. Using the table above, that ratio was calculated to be 7.8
